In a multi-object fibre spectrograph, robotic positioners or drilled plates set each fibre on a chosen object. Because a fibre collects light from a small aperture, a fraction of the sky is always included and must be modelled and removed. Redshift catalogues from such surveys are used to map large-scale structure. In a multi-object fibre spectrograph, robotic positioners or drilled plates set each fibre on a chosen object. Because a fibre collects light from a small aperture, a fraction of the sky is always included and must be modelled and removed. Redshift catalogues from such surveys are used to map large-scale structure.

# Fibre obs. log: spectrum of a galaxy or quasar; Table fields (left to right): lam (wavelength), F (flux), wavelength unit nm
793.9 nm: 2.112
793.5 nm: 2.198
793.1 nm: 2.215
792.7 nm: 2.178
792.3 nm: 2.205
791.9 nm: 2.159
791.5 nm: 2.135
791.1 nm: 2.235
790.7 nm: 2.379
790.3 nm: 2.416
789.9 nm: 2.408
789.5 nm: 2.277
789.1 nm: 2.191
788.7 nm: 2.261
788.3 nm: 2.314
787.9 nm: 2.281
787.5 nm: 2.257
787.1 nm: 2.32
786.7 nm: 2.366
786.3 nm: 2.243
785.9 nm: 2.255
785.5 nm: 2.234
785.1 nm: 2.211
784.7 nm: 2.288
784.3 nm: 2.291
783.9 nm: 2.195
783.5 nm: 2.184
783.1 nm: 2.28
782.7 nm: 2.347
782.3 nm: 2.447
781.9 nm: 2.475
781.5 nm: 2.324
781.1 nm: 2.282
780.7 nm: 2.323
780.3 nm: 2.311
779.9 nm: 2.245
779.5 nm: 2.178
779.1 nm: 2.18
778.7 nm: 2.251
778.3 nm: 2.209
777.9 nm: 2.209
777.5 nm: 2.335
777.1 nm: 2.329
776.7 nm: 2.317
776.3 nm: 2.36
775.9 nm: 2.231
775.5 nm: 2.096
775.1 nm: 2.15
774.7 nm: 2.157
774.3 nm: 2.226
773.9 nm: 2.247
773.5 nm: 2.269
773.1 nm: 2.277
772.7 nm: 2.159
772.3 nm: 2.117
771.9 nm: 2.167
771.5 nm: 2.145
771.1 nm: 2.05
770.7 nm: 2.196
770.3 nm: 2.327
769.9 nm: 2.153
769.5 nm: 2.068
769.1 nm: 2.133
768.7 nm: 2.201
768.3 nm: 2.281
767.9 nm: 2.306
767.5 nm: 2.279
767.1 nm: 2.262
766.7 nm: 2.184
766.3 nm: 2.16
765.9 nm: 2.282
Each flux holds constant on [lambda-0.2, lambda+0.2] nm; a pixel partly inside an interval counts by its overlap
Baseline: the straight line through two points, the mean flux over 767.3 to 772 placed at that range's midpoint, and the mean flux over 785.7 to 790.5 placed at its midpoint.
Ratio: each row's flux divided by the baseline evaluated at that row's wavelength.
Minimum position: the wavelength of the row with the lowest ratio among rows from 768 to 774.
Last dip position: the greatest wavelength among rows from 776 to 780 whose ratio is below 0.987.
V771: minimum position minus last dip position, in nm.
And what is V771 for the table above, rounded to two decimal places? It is -8.40 nm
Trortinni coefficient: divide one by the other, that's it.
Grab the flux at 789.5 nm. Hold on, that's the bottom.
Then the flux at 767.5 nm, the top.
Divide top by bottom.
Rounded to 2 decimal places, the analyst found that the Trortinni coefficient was 1.00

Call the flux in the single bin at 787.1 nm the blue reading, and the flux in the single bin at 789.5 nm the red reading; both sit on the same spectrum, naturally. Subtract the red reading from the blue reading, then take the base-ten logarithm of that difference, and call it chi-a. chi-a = -1.4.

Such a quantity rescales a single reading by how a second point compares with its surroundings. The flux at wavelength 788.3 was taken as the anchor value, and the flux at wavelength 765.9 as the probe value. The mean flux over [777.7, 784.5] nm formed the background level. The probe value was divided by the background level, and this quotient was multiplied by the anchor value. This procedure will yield 2.32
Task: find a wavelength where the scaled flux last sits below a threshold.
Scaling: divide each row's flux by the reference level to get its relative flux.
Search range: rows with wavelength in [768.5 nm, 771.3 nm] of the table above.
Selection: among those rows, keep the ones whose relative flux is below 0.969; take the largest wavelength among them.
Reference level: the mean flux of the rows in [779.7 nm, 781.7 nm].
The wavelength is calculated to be 771.1 nm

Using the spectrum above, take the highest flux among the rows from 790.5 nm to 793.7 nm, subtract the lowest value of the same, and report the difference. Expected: 0.24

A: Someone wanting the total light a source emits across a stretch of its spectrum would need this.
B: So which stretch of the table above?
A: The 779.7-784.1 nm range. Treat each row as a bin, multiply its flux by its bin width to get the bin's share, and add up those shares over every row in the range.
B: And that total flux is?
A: 10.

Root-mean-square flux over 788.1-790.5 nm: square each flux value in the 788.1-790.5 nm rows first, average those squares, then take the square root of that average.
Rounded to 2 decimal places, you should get 2.31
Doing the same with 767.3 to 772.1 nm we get 2.19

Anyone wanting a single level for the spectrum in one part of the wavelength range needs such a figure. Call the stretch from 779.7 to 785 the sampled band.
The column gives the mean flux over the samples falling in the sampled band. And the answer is 2.31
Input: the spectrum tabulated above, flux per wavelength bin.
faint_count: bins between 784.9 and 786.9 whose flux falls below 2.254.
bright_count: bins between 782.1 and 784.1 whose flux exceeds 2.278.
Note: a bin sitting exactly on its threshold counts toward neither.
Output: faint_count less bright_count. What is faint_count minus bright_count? 0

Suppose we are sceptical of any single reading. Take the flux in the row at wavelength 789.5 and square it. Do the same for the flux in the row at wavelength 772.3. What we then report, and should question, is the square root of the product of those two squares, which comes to 4.8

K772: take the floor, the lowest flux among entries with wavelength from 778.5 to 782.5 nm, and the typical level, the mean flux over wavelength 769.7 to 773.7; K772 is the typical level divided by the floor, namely 1.00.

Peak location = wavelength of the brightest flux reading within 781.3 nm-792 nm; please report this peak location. 781.9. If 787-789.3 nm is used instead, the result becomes 787.1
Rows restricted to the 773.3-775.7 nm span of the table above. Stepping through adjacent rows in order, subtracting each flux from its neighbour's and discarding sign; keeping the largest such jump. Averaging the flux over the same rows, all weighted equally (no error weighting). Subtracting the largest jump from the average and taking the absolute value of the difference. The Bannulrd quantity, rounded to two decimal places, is 2.12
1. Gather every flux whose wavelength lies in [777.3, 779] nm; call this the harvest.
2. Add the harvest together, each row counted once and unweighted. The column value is 9.00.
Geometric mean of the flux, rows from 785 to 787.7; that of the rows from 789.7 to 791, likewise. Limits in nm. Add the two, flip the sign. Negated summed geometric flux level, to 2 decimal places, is -4.67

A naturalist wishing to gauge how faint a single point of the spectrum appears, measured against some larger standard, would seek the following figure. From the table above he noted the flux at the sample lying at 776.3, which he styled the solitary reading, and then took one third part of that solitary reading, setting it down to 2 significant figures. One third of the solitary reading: 0.79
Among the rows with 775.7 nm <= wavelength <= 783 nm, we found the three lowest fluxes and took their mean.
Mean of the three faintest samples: 2.189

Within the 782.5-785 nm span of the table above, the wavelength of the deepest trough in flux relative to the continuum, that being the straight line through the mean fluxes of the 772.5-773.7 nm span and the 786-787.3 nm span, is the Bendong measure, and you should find 783.5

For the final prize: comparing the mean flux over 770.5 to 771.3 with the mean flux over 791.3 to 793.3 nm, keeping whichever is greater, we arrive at 2.18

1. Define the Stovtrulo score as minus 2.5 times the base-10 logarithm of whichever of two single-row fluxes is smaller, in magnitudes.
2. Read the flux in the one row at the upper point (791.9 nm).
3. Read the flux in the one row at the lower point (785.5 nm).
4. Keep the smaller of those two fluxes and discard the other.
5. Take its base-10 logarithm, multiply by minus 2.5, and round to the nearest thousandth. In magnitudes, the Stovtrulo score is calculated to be -0.836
